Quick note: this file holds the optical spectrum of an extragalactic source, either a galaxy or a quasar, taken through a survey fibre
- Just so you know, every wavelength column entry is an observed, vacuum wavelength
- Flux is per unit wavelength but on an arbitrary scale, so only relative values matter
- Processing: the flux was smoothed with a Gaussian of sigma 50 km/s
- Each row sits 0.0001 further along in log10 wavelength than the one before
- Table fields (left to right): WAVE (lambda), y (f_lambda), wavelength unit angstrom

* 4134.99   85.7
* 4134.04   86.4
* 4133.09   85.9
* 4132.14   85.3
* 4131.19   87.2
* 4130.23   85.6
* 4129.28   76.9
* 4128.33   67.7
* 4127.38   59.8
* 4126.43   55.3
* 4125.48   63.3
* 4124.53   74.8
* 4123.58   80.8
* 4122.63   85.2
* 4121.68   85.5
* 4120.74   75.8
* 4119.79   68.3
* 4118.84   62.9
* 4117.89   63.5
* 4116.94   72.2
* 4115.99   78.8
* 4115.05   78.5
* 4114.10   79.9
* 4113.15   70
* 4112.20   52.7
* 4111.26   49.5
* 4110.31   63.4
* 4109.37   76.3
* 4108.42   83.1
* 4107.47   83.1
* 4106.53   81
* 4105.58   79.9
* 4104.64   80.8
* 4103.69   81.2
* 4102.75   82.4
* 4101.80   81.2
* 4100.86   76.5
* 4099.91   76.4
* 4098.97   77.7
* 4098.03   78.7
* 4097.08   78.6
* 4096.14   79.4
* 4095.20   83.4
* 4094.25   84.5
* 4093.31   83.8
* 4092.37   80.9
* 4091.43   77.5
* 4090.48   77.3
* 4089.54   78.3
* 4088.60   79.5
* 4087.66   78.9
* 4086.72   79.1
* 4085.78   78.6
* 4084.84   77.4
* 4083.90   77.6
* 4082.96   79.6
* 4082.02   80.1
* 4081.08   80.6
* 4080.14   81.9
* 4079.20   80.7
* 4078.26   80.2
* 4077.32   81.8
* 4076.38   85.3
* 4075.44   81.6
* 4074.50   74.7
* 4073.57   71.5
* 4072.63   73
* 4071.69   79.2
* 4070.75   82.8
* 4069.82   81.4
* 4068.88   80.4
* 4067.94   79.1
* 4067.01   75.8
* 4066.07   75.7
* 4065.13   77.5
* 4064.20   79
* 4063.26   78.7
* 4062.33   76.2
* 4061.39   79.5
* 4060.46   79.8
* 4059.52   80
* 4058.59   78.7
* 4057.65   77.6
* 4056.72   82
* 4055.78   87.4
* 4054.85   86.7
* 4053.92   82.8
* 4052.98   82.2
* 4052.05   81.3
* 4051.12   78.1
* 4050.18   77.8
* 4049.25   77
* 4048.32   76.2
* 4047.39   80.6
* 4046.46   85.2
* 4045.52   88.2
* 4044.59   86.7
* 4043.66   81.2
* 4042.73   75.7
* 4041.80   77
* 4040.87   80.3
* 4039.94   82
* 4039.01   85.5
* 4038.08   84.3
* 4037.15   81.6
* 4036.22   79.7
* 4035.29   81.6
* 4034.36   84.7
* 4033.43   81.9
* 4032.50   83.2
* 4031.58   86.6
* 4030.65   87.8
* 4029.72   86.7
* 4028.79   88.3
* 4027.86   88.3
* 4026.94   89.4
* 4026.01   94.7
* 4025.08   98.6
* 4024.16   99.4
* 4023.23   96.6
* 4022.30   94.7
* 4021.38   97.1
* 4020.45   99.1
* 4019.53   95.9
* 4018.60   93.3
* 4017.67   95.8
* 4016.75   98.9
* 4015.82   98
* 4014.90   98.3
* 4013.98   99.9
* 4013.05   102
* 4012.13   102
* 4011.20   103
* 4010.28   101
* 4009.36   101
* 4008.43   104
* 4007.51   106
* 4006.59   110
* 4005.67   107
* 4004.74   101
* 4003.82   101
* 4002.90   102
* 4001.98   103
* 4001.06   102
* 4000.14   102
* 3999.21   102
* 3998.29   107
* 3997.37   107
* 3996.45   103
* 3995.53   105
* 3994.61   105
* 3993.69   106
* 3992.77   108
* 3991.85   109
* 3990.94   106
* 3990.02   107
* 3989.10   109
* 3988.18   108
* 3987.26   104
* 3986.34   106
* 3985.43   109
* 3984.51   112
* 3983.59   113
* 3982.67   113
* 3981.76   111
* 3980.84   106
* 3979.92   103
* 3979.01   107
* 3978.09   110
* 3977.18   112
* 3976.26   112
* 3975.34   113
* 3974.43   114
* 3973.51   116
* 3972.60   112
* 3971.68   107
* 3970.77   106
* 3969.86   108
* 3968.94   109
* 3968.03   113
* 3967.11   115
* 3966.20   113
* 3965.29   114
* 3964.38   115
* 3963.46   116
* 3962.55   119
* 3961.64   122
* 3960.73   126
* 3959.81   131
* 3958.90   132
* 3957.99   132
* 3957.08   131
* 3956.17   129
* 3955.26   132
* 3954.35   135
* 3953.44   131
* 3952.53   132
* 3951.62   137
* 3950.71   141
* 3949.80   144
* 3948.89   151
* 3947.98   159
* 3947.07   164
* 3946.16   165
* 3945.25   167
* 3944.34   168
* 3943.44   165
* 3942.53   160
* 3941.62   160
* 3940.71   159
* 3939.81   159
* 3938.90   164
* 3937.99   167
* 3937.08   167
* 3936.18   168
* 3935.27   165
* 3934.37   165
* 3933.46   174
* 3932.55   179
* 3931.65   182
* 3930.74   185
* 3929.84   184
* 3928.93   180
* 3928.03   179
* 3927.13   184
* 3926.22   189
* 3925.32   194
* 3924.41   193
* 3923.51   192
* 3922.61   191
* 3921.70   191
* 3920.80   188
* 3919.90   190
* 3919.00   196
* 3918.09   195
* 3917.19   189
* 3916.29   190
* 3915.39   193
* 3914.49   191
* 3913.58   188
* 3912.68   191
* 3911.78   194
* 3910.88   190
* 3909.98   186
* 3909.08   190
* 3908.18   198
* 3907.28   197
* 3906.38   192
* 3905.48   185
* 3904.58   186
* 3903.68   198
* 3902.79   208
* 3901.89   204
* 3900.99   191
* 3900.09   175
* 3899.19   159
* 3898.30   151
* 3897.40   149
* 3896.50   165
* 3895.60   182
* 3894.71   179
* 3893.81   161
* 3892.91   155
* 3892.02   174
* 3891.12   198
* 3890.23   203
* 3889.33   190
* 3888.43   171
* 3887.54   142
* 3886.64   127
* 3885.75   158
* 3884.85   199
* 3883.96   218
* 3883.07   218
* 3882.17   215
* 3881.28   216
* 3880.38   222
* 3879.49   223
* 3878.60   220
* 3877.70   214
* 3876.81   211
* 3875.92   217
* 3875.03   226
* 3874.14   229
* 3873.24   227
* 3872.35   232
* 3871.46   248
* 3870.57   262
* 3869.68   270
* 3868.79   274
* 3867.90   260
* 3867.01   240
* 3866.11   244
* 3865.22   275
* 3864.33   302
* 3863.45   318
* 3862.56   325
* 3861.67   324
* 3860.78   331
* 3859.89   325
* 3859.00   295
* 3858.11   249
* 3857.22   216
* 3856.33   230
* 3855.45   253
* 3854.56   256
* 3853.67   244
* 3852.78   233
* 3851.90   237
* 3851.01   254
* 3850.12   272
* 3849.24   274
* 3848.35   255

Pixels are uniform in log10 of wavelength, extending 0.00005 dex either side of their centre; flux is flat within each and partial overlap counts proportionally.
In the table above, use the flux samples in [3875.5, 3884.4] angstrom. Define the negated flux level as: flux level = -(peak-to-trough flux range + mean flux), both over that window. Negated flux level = -229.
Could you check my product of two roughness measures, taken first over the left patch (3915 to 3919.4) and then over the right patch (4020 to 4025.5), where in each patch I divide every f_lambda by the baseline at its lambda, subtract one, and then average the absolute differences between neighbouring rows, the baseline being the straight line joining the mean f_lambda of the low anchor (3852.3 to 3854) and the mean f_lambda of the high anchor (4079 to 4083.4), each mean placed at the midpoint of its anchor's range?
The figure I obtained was 0.0002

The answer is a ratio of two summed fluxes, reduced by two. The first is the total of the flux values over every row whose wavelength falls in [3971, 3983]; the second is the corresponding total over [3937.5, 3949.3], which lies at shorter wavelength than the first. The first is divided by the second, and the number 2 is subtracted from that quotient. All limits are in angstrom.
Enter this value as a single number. -1.32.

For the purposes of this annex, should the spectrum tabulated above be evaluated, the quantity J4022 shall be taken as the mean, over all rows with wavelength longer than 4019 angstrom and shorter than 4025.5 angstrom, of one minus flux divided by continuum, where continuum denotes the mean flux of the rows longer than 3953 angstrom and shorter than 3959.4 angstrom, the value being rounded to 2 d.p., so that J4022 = 0.26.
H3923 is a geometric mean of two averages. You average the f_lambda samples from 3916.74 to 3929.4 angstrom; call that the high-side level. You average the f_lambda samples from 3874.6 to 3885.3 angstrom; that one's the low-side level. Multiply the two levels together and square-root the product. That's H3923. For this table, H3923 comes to 203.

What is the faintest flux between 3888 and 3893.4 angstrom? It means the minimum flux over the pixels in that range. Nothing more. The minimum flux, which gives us 155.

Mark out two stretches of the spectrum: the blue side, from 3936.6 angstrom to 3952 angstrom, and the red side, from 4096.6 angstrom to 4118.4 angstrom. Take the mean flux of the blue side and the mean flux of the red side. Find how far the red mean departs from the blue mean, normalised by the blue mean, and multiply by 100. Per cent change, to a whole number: -53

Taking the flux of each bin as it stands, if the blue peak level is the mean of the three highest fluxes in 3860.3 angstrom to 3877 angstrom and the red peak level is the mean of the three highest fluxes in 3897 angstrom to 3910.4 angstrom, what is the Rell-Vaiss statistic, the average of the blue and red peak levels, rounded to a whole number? 265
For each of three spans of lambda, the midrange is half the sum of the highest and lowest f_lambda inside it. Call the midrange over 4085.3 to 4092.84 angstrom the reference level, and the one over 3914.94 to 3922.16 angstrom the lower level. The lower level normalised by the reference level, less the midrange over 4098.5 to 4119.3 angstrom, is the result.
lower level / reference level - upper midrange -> -64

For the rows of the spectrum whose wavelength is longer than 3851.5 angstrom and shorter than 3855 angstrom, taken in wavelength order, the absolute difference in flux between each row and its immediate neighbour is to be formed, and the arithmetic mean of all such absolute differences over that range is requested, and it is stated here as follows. 9.0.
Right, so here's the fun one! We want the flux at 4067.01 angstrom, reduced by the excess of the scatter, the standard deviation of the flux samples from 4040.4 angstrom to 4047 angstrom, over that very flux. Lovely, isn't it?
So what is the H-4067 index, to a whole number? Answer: 147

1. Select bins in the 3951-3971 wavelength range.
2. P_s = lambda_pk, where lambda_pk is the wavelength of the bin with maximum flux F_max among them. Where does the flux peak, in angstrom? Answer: 3951.62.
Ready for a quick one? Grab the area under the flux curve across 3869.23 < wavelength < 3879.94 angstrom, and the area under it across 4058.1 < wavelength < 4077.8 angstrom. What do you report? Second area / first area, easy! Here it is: 0.6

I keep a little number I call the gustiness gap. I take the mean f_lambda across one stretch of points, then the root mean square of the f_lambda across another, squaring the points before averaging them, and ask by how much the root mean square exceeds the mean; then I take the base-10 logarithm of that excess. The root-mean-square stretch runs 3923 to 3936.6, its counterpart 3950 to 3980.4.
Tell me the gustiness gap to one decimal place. 1.8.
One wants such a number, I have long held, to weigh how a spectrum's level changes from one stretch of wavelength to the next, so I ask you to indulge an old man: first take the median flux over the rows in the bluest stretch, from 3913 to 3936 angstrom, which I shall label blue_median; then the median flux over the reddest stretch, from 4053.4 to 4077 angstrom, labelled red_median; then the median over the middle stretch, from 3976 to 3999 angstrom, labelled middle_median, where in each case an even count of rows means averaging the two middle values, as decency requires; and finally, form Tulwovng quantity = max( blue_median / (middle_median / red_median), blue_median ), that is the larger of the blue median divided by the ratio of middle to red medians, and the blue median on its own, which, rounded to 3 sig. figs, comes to 189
